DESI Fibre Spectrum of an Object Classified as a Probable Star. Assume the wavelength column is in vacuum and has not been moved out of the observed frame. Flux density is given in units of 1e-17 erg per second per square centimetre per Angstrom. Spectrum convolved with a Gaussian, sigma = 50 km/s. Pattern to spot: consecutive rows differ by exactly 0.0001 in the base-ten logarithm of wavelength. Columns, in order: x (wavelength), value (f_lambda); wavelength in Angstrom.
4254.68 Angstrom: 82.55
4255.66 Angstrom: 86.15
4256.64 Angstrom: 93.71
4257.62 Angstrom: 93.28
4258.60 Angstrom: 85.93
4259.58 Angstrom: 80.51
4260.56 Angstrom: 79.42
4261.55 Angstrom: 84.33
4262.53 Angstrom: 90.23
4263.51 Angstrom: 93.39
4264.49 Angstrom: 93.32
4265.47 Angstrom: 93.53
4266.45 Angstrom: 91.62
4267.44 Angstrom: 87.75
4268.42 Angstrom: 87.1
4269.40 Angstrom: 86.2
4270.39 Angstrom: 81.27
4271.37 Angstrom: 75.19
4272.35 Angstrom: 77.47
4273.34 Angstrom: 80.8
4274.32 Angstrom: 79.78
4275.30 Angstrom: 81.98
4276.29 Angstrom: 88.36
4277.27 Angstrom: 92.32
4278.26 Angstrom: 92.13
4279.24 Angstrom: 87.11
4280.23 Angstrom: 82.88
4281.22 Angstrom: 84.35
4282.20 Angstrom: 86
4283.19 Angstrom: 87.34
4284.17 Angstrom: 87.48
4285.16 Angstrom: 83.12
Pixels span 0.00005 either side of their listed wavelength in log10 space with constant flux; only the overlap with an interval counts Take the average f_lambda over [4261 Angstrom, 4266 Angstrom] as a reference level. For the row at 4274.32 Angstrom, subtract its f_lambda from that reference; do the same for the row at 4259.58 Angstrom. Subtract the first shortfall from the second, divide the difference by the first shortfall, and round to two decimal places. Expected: -0.07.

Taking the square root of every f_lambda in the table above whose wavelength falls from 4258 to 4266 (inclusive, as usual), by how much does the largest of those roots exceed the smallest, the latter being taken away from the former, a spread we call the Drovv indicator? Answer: 0.76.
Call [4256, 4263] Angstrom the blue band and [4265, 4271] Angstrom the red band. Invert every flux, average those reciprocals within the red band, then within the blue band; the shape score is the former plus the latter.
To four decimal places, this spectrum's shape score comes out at 0.0230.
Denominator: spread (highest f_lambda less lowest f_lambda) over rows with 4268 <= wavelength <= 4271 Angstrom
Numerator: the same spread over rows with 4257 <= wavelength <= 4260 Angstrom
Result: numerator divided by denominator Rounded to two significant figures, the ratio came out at 2.2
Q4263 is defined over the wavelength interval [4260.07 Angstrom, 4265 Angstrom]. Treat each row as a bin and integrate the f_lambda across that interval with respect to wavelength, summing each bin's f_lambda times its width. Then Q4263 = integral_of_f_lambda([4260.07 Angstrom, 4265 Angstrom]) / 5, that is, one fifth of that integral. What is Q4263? 87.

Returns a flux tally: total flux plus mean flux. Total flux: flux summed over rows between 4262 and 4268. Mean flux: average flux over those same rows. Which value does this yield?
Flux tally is 641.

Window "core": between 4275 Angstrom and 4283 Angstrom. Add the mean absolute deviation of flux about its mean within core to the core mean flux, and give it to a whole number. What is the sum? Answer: 90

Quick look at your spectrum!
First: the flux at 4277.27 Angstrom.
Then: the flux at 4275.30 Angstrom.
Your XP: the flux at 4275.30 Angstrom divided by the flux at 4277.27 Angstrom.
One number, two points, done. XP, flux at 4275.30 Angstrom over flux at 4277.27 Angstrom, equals 0.89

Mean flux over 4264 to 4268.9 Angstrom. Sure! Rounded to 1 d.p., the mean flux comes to 90.7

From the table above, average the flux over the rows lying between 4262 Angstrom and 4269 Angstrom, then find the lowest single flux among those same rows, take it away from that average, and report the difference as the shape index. 3.9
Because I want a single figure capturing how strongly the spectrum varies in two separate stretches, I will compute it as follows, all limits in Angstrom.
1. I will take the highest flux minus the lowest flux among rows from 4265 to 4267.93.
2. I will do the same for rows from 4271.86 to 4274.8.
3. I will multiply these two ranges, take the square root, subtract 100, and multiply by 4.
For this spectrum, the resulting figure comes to -382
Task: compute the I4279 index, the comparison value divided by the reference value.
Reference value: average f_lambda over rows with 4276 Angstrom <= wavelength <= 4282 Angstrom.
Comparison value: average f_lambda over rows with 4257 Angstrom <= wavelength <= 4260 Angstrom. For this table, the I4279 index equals 0.99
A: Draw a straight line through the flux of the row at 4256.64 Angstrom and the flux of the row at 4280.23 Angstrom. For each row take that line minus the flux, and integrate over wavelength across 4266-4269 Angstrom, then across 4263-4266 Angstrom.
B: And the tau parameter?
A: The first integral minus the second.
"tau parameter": 10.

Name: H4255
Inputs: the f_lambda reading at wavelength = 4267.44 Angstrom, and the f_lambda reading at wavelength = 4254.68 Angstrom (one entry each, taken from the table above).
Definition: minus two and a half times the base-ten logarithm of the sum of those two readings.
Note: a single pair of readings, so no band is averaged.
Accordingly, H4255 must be -5.58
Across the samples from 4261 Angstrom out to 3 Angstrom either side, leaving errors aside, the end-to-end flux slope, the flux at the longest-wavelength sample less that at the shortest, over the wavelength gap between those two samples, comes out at 1.5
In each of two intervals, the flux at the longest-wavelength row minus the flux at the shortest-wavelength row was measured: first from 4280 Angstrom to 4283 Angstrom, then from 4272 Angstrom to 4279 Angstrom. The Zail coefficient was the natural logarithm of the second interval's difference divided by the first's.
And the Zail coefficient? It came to 1.55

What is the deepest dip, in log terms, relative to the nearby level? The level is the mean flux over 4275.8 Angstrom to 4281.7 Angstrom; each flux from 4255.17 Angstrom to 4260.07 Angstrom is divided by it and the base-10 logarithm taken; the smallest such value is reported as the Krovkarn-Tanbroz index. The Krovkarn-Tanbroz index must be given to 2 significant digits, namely -0.038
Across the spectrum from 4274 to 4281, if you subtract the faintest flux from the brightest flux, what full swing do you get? 13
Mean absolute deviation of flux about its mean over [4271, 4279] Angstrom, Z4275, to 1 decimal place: 5.6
